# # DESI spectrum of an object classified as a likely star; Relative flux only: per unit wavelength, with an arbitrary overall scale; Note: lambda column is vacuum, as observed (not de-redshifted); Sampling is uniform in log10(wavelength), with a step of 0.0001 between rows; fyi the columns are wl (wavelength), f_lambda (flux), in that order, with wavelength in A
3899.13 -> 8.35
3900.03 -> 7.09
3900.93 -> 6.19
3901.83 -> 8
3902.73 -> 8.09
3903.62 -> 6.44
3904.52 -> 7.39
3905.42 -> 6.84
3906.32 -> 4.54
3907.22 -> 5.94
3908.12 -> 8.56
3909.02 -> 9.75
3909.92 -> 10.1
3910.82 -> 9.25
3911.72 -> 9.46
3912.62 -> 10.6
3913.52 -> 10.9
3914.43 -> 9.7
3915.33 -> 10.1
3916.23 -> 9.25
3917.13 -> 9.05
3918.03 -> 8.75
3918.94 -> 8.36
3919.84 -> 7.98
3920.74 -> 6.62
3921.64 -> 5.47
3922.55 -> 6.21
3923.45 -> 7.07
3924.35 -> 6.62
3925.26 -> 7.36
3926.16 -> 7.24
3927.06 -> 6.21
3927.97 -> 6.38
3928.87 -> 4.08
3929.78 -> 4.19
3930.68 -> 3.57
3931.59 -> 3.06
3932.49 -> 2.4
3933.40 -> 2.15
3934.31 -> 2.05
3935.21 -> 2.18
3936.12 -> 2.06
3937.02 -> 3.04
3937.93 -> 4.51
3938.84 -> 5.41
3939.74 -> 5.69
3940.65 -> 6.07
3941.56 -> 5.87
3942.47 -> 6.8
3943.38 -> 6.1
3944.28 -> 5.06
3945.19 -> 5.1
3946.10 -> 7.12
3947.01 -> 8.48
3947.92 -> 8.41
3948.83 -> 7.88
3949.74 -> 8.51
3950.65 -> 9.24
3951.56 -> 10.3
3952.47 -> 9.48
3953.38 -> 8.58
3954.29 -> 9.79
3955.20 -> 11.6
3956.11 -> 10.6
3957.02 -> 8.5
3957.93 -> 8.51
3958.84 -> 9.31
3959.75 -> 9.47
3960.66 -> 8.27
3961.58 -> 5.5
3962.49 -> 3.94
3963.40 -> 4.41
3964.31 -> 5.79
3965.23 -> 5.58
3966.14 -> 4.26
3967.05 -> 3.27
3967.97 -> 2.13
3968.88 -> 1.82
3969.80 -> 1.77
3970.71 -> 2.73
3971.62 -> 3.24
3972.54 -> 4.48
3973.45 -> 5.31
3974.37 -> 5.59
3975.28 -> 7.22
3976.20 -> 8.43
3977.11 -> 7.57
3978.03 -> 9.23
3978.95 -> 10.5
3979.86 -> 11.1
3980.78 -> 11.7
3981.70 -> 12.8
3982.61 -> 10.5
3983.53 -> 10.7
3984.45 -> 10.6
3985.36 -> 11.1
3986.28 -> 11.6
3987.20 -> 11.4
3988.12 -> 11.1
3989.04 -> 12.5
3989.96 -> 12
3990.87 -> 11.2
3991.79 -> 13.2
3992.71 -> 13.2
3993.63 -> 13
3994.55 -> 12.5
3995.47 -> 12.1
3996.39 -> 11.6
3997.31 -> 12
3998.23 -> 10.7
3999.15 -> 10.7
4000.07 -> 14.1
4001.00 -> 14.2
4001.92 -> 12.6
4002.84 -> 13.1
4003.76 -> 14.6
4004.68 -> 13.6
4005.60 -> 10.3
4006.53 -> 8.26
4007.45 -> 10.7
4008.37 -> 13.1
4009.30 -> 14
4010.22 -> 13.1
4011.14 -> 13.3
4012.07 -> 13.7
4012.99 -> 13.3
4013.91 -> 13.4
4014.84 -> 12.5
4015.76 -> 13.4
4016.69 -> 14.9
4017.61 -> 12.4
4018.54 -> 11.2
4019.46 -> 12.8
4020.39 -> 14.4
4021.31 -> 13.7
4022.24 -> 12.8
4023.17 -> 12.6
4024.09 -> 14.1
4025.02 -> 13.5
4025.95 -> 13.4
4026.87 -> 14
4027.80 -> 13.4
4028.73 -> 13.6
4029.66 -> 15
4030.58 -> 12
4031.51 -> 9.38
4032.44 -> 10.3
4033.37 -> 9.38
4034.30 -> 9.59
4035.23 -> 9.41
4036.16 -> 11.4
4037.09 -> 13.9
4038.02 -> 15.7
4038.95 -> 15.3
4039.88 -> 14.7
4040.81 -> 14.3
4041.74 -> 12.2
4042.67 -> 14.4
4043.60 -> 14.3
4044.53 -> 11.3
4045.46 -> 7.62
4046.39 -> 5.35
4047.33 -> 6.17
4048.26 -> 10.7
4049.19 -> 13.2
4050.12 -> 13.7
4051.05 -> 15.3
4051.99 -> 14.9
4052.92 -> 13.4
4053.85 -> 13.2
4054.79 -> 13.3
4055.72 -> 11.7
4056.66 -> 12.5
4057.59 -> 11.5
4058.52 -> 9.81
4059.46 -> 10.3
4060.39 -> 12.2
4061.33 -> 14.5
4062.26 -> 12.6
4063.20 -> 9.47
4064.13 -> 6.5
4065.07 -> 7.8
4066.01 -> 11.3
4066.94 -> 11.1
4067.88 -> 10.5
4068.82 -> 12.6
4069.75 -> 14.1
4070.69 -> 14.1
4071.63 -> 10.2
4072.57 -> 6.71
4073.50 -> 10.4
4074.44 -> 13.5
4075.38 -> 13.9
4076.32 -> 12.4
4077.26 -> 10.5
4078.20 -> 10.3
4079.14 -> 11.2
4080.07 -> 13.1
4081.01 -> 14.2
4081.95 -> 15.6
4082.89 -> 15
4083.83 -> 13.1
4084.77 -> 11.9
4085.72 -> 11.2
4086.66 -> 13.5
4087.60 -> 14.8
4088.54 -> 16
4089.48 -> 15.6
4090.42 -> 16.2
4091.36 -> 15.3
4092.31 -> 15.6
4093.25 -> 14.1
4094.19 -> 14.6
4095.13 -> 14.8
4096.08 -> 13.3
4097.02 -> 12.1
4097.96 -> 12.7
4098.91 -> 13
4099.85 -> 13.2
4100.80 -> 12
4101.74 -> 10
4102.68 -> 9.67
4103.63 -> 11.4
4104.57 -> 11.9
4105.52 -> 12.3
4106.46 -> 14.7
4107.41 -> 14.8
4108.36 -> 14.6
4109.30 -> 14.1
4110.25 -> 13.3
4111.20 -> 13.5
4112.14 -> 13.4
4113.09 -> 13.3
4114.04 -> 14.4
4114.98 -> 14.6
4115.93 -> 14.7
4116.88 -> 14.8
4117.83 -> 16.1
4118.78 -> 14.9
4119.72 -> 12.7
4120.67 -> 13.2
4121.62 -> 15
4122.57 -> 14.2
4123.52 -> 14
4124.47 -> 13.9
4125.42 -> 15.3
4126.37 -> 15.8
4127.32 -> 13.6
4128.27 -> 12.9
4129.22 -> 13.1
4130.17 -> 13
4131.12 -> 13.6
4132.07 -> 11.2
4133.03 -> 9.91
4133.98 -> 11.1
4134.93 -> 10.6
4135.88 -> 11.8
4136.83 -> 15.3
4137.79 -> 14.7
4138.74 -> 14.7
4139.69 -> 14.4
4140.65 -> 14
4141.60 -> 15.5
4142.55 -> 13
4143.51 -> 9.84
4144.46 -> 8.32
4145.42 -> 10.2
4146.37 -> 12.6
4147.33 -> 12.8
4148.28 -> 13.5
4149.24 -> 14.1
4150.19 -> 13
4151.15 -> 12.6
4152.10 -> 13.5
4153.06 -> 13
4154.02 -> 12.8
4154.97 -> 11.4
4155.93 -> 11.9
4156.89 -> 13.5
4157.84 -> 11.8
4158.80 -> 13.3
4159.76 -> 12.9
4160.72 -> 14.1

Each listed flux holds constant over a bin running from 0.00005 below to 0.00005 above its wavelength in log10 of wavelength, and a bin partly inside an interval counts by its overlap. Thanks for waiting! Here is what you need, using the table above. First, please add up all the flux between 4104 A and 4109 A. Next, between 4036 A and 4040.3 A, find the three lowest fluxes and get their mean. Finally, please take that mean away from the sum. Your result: 55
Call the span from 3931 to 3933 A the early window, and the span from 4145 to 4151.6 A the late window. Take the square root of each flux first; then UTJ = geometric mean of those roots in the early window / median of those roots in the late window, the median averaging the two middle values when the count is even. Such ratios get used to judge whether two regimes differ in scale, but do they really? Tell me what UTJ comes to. 0.46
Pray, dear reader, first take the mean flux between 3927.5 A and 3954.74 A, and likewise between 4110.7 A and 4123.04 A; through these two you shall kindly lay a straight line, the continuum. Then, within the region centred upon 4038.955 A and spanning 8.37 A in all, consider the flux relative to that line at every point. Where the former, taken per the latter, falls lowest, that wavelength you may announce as 4035.23 A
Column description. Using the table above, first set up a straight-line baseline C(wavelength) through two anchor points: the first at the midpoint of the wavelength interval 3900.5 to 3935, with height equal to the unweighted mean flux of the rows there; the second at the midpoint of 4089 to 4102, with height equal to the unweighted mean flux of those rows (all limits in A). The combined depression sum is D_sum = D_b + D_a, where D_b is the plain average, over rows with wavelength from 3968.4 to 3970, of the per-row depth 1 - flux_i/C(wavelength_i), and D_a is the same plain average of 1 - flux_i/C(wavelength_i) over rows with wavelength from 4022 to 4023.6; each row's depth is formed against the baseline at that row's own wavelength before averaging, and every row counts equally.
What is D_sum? 0.6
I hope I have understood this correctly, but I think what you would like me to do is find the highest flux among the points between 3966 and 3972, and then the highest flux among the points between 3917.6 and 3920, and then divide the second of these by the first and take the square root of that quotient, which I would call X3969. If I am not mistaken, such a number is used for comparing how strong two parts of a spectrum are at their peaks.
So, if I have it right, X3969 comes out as 1.4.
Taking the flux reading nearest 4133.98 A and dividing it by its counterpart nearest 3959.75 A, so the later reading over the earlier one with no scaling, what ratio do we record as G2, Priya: 1.2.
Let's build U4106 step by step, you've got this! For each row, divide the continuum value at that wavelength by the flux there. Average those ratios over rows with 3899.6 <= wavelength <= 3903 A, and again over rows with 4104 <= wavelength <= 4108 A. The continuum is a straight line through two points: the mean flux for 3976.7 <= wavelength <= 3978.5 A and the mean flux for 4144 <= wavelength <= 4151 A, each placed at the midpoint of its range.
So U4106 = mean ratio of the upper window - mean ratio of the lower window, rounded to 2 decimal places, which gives -0.09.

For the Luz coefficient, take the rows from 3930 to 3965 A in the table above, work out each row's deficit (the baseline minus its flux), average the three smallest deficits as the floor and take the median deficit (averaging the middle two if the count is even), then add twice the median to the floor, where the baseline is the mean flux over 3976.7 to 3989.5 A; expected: 10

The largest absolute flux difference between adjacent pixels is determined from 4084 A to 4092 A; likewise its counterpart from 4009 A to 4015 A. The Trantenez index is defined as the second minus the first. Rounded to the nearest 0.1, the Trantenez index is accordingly -1.4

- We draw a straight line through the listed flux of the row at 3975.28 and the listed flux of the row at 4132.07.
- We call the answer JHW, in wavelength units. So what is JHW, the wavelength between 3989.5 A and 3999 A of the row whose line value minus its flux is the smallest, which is 3991.79 A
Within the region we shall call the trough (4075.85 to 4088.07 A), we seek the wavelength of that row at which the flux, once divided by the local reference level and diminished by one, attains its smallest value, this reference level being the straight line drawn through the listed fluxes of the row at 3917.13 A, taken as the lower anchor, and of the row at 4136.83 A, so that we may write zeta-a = 4078.20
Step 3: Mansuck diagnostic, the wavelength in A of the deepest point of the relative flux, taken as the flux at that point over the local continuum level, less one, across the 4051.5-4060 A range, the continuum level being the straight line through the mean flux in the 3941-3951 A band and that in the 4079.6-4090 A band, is 4058.52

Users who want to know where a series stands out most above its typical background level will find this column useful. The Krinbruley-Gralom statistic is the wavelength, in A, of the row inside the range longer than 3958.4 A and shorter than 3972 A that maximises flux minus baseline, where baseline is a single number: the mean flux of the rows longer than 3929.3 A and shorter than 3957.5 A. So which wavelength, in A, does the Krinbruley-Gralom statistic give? 3959.75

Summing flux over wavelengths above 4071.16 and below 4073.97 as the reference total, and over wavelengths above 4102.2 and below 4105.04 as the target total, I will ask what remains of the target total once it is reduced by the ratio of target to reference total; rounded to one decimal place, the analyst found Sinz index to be 31.8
